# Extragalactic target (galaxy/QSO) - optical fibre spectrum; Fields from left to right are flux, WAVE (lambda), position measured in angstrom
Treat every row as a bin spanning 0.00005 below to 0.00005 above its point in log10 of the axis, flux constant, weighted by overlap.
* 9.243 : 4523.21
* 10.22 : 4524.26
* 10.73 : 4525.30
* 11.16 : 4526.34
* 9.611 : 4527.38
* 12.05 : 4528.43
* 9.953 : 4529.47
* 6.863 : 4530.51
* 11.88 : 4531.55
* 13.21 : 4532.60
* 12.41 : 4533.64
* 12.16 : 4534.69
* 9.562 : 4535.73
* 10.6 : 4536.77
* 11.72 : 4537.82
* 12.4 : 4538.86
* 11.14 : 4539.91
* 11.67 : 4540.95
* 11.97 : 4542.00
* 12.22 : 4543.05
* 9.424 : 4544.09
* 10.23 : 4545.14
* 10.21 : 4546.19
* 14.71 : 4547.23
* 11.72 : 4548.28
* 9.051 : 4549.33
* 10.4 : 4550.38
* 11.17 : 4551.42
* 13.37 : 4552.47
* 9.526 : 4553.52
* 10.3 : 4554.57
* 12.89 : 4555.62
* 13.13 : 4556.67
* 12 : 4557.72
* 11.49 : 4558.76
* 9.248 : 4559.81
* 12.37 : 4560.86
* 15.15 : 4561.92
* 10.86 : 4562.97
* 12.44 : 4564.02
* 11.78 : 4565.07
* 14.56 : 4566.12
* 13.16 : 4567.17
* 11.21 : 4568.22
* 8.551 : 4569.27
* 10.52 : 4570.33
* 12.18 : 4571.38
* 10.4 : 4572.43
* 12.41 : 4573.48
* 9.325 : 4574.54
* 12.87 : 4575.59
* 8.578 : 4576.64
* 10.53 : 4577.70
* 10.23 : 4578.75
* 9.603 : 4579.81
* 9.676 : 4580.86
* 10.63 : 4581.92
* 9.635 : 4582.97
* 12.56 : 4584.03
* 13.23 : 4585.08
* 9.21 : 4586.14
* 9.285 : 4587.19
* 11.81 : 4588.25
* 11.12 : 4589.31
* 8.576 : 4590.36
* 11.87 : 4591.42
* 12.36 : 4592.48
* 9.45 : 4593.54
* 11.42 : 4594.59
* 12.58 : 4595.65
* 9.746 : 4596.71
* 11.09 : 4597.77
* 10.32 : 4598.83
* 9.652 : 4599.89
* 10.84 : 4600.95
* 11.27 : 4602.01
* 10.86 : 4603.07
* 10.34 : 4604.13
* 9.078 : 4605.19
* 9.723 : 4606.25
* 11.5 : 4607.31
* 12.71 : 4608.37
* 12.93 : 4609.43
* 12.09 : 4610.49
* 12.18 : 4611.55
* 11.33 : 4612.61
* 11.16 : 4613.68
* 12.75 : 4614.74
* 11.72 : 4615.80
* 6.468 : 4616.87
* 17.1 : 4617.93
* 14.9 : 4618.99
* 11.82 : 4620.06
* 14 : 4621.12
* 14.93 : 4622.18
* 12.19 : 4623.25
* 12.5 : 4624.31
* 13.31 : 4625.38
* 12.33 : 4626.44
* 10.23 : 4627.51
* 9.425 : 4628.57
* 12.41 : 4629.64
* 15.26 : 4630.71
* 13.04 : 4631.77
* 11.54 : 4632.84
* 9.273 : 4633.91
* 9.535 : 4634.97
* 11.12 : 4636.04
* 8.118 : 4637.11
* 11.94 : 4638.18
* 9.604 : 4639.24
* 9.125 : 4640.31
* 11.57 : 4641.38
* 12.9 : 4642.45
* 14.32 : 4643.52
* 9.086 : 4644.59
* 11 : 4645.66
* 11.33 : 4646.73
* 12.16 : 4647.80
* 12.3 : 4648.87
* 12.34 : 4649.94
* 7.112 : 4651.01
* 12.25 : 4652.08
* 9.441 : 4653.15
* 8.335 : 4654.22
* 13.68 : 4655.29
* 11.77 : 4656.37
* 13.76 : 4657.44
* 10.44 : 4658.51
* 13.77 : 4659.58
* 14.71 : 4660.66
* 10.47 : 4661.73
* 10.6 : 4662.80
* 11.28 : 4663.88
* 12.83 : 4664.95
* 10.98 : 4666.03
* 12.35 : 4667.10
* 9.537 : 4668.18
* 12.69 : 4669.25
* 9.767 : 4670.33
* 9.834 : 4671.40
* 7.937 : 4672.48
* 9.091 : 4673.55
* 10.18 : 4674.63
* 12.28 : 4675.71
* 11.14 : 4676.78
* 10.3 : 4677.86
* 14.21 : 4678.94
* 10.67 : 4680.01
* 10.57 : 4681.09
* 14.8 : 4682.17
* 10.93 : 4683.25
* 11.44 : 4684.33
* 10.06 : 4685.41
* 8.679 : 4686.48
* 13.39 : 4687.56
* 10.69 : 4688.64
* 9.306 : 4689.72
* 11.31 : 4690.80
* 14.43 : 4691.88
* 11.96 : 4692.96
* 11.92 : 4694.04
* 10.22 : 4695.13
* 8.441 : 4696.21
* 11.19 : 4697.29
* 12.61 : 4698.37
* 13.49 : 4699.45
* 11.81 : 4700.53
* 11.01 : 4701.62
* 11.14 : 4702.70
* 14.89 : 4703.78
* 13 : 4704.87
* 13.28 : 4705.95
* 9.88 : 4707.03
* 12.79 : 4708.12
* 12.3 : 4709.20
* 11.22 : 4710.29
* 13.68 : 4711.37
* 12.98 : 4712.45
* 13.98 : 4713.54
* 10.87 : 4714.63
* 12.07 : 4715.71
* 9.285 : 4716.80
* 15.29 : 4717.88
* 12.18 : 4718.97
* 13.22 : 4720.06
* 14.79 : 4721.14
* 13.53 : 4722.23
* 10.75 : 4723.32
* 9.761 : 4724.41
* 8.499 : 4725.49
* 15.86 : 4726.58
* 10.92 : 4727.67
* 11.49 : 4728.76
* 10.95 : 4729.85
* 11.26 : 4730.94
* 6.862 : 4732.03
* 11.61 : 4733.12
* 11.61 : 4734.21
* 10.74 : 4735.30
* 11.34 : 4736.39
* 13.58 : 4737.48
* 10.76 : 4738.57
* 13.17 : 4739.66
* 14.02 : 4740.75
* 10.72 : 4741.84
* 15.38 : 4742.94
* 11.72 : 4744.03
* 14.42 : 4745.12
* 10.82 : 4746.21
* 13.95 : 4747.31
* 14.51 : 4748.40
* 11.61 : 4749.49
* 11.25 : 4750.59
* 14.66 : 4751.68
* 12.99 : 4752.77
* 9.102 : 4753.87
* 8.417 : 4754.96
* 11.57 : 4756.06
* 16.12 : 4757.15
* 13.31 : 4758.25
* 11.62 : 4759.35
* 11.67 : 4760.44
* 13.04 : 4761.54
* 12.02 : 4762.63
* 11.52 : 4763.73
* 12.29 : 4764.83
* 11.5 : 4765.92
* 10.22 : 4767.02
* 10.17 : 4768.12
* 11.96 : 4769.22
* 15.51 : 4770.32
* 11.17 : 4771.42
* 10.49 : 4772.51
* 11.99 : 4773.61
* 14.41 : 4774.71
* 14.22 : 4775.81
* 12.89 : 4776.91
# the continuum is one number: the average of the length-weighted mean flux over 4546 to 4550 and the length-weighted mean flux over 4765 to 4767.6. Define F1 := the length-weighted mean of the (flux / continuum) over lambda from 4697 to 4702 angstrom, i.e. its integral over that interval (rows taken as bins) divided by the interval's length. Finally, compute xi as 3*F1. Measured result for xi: 3.2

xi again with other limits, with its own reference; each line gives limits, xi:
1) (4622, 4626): 3.5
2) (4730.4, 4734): 2.7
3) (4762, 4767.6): 3.1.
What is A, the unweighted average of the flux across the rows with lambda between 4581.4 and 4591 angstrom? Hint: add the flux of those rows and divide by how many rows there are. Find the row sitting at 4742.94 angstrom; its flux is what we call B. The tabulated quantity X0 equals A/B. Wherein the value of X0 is 0.69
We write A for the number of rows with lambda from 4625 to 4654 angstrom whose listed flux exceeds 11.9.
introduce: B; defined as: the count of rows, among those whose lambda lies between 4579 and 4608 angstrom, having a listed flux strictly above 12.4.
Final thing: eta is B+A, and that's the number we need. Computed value 15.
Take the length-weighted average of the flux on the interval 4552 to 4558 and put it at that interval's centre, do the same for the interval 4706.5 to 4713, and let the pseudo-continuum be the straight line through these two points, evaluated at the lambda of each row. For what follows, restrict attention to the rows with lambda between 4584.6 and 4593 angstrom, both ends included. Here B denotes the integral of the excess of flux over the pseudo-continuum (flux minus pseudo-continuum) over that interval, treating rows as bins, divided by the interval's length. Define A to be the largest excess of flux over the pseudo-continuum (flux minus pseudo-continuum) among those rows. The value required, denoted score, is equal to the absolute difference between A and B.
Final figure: 2.3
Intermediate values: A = 1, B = -1.0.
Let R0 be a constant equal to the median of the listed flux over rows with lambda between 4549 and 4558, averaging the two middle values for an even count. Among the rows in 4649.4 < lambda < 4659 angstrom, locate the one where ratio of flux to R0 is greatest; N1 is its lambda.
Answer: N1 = 4657.44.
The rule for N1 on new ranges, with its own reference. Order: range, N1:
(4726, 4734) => 4726.58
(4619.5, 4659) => 4630.71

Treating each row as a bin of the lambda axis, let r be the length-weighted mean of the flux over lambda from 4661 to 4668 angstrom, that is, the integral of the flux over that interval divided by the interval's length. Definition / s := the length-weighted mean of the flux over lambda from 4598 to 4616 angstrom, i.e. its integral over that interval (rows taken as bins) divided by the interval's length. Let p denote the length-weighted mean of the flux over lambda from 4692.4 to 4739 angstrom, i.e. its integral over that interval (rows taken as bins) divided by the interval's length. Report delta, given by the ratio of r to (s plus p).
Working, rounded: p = 11.8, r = 11.4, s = 11.2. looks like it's 0.50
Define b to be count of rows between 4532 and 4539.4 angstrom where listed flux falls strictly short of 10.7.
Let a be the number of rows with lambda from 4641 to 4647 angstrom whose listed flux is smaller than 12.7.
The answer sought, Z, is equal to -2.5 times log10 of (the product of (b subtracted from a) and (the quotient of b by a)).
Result 0.0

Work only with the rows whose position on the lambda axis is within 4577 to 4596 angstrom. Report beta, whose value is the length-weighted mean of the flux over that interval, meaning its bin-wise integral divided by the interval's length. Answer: 10.7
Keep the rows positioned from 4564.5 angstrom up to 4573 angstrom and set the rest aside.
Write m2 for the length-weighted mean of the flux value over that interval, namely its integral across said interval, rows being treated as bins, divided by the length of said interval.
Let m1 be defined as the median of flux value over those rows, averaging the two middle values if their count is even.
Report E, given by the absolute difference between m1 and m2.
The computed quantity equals 0.07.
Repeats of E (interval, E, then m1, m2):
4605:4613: 0.24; 11.8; 11.56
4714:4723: 0.08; 12.7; 12.62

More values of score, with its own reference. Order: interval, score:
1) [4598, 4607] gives 1.0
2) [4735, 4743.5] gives 2.9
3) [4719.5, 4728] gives 3.7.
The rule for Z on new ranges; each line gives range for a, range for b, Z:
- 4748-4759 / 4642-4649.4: 0.2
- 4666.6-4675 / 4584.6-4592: -0.7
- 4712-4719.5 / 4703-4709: 0.3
